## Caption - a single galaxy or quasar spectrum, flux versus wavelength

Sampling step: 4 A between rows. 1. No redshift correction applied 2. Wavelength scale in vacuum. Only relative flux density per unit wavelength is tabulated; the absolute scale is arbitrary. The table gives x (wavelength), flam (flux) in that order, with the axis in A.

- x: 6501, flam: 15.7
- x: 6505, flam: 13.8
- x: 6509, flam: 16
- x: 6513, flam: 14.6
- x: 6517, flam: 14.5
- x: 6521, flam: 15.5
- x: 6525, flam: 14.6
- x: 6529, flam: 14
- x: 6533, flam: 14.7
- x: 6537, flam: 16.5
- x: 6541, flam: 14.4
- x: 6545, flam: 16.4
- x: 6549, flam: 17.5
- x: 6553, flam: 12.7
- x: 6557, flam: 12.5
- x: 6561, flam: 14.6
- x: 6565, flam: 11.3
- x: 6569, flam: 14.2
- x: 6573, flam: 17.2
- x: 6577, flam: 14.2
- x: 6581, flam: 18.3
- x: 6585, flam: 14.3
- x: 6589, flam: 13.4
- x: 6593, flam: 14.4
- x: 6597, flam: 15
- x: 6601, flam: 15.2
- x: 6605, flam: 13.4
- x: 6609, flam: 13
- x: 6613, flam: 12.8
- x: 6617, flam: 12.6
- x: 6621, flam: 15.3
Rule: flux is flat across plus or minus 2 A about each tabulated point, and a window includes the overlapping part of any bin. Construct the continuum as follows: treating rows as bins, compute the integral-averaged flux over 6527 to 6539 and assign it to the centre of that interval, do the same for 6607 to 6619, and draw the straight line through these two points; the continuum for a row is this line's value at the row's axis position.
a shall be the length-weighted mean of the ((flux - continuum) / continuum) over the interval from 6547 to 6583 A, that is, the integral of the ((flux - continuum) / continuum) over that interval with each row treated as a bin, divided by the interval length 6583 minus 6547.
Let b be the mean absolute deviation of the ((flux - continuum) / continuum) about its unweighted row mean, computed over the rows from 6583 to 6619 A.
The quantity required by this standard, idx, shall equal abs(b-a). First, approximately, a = 0.041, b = 0.05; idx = 0.008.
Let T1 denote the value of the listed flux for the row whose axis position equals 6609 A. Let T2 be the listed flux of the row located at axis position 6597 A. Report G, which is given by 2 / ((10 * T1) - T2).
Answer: 0.017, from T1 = 13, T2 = 15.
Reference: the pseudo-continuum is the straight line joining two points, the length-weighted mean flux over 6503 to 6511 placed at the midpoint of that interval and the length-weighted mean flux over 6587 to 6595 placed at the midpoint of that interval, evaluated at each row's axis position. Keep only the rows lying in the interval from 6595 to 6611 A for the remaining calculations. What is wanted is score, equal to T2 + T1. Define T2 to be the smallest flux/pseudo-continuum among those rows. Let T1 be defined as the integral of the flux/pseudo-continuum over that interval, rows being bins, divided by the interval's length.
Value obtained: 1.98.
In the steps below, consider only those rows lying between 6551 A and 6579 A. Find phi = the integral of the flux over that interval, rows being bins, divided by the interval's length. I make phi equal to 13.8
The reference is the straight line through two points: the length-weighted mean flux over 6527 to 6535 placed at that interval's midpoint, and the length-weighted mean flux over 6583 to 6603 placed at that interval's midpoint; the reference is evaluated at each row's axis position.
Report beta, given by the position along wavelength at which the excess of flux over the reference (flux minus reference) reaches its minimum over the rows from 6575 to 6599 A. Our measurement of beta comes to 6589 A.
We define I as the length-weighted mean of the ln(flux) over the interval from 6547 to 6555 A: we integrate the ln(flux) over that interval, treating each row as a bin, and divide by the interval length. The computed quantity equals 2.702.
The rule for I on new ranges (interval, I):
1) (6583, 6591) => 2.628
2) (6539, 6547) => 2.732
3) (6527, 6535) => 2.663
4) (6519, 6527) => 2.711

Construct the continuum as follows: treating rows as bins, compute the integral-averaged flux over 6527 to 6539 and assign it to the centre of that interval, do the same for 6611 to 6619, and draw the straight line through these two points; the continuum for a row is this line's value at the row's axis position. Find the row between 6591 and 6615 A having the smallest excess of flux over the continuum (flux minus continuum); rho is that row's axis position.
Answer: 6613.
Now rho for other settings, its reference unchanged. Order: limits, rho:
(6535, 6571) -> 6565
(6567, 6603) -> 6589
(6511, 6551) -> 6529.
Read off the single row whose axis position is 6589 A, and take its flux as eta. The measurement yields 13.4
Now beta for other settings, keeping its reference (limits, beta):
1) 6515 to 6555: 6553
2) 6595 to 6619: 6617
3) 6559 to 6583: 6565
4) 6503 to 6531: 6505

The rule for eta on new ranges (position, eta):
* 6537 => 16.5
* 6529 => 14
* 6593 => 14.4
